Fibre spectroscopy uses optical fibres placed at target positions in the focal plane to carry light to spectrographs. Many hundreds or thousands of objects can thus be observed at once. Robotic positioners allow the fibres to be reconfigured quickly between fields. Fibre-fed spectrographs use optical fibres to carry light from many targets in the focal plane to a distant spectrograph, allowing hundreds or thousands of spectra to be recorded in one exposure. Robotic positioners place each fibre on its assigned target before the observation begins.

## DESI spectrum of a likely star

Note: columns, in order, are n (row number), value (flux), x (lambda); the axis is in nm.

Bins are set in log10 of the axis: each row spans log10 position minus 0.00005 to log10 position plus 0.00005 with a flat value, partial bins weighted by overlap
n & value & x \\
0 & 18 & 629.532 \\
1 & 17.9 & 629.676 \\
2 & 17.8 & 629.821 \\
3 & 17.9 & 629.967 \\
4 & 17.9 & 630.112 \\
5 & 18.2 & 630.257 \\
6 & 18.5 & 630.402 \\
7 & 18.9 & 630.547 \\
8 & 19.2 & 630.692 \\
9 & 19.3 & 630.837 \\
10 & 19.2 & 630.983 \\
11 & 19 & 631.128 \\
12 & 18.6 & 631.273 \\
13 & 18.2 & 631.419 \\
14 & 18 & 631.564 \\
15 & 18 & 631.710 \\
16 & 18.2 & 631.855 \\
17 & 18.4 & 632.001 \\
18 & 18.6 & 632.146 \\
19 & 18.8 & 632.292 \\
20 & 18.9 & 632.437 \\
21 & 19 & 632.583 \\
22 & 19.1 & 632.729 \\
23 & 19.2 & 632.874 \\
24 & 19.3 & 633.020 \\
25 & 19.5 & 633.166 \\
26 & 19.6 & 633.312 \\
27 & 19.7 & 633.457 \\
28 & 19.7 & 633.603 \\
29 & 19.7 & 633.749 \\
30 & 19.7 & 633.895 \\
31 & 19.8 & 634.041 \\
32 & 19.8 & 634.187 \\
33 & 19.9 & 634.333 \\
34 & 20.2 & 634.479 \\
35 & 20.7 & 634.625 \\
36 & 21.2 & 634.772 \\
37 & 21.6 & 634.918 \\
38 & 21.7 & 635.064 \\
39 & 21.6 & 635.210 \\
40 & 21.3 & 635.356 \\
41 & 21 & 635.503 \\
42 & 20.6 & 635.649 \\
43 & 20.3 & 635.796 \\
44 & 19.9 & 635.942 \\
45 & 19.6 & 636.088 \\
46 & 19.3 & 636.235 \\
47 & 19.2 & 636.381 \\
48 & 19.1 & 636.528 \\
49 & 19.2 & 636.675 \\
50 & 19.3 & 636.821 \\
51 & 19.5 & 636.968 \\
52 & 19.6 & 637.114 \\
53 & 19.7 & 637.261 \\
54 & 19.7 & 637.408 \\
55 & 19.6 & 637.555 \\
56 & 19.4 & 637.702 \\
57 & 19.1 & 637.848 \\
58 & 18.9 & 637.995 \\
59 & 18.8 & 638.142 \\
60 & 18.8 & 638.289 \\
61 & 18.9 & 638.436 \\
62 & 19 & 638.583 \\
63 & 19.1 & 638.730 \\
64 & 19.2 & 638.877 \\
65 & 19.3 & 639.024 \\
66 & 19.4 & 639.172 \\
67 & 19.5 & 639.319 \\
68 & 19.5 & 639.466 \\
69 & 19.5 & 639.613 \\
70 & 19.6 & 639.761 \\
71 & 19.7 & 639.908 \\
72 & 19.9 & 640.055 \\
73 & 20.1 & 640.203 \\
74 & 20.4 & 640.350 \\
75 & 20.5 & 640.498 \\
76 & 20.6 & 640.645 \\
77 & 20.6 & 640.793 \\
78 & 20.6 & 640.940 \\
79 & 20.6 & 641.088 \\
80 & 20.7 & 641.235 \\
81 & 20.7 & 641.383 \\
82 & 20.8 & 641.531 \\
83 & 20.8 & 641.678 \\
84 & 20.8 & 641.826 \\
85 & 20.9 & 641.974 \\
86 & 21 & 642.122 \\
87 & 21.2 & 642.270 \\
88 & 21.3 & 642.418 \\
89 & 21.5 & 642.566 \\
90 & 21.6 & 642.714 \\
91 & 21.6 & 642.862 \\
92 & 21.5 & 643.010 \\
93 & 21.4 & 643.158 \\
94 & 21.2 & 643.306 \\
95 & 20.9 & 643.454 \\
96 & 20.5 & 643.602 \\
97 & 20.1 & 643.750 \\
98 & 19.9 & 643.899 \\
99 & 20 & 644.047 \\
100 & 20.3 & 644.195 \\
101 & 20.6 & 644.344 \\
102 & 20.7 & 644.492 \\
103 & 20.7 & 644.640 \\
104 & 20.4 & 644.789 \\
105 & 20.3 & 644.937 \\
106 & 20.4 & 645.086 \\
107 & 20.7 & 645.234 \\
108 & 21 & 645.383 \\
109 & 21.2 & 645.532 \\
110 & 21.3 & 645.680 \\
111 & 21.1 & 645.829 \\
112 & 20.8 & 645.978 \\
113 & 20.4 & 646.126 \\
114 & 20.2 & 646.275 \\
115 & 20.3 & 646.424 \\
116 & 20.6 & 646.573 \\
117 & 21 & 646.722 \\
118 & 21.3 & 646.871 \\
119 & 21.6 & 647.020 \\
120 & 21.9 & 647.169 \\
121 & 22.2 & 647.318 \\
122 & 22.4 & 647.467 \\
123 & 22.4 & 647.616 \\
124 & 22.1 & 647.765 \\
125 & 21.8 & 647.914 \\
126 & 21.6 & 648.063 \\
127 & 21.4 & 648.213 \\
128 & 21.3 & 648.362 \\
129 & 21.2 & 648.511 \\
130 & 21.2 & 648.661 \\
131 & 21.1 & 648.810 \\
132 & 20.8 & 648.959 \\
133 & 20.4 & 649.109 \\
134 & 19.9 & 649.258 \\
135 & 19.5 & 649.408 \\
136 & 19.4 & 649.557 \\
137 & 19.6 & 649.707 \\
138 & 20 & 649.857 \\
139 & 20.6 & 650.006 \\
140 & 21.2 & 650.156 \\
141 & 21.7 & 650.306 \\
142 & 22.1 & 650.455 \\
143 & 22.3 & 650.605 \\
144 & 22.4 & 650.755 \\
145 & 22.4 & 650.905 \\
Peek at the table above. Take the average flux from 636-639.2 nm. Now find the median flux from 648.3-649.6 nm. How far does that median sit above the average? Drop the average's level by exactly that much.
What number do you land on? 17.7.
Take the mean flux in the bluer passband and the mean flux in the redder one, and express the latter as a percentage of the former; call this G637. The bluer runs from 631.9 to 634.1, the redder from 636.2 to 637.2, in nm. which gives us 100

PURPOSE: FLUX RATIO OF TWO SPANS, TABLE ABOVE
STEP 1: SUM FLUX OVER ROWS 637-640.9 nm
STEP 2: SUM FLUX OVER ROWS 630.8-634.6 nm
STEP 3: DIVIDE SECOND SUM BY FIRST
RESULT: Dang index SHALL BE 0.98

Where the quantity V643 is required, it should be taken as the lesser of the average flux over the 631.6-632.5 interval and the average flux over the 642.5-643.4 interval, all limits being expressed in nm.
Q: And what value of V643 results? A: 18.5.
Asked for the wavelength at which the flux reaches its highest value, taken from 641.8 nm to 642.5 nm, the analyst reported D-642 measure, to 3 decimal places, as 642.418 nm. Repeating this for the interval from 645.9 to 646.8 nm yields 646.722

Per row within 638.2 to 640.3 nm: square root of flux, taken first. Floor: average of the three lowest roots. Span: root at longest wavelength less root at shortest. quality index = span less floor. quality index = -4.2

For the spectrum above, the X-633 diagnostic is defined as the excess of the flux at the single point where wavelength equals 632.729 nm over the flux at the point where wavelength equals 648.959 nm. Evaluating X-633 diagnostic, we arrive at -1.7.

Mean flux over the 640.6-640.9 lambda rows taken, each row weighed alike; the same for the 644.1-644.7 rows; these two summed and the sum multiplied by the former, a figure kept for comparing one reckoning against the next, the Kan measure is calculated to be 848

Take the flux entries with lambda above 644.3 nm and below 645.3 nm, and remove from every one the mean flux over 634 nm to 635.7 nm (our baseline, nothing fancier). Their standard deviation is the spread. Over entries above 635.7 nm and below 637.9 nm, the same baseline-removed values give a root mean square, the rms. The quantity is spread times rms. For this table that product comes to 0.2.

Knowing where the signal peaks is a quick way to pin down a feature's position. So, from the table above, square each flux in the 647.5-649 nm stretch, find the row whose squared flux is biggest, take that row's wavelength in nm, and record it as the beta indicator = 647.616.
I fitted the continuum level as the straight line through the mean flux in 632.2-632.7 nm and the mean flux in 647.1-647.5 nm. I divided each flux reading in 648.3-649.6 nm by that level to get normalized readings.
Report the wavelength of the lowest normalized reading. 649.557 nm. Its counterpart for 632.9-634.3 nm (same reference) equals 633.020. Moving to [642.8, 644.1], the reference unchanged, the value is 643.899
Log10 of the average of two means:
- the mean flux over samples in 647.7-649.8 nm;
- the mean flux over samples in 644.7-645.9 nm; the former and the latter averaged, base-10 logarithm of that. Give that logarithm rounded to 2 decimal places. 1.32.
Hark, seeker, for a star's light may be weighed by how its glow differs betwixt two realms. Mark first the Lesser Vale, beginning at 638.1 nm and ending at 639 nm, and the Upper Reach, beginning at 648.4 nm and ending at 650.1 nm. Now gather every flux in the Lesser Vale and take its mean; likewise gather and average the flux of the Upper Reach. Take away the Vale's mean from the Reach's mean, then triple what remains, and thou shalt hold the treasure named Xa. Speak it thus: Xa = 4.1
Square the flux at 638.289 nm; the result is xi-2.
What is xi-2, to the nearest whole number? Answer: 353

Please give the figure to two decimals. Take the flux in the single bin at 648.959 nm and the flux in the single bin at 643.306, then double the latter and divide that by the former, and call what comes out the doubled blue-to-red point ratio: 2.04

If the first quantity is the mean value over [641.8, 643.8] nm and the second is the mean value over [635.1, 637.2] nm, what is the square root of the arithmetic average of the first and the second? 4.53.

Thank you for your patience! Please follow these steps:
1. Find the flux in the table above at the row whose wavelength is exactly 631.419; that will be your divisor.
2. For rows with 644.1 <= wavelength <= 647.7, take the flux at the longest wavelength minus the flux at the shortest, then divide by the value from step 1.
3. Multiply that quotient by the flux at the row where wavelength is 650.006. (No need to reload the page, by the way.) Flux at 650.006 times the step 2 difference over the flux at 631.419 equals 2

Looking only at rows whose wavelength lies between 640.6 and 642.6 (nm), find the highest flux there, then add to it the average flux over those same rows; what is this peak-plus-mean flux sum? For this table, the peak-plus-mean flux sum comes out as 42.4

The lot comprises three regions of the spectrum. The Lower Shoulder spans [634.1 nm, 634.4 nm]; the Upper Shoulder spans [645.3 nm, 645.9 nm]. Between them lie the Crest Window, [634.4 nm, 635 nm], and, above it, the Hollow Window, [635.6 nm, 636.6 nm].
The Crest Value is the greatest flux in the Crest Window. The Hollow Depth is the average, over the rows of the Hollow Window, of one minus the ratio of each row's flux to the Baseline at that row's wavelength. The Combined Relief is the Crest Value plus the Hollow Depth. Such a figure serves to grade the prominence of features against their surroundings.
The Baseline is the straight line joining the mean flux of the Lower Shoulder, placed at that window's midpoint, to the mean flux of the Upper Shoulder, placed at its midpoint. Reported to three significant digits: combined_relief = 21.6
